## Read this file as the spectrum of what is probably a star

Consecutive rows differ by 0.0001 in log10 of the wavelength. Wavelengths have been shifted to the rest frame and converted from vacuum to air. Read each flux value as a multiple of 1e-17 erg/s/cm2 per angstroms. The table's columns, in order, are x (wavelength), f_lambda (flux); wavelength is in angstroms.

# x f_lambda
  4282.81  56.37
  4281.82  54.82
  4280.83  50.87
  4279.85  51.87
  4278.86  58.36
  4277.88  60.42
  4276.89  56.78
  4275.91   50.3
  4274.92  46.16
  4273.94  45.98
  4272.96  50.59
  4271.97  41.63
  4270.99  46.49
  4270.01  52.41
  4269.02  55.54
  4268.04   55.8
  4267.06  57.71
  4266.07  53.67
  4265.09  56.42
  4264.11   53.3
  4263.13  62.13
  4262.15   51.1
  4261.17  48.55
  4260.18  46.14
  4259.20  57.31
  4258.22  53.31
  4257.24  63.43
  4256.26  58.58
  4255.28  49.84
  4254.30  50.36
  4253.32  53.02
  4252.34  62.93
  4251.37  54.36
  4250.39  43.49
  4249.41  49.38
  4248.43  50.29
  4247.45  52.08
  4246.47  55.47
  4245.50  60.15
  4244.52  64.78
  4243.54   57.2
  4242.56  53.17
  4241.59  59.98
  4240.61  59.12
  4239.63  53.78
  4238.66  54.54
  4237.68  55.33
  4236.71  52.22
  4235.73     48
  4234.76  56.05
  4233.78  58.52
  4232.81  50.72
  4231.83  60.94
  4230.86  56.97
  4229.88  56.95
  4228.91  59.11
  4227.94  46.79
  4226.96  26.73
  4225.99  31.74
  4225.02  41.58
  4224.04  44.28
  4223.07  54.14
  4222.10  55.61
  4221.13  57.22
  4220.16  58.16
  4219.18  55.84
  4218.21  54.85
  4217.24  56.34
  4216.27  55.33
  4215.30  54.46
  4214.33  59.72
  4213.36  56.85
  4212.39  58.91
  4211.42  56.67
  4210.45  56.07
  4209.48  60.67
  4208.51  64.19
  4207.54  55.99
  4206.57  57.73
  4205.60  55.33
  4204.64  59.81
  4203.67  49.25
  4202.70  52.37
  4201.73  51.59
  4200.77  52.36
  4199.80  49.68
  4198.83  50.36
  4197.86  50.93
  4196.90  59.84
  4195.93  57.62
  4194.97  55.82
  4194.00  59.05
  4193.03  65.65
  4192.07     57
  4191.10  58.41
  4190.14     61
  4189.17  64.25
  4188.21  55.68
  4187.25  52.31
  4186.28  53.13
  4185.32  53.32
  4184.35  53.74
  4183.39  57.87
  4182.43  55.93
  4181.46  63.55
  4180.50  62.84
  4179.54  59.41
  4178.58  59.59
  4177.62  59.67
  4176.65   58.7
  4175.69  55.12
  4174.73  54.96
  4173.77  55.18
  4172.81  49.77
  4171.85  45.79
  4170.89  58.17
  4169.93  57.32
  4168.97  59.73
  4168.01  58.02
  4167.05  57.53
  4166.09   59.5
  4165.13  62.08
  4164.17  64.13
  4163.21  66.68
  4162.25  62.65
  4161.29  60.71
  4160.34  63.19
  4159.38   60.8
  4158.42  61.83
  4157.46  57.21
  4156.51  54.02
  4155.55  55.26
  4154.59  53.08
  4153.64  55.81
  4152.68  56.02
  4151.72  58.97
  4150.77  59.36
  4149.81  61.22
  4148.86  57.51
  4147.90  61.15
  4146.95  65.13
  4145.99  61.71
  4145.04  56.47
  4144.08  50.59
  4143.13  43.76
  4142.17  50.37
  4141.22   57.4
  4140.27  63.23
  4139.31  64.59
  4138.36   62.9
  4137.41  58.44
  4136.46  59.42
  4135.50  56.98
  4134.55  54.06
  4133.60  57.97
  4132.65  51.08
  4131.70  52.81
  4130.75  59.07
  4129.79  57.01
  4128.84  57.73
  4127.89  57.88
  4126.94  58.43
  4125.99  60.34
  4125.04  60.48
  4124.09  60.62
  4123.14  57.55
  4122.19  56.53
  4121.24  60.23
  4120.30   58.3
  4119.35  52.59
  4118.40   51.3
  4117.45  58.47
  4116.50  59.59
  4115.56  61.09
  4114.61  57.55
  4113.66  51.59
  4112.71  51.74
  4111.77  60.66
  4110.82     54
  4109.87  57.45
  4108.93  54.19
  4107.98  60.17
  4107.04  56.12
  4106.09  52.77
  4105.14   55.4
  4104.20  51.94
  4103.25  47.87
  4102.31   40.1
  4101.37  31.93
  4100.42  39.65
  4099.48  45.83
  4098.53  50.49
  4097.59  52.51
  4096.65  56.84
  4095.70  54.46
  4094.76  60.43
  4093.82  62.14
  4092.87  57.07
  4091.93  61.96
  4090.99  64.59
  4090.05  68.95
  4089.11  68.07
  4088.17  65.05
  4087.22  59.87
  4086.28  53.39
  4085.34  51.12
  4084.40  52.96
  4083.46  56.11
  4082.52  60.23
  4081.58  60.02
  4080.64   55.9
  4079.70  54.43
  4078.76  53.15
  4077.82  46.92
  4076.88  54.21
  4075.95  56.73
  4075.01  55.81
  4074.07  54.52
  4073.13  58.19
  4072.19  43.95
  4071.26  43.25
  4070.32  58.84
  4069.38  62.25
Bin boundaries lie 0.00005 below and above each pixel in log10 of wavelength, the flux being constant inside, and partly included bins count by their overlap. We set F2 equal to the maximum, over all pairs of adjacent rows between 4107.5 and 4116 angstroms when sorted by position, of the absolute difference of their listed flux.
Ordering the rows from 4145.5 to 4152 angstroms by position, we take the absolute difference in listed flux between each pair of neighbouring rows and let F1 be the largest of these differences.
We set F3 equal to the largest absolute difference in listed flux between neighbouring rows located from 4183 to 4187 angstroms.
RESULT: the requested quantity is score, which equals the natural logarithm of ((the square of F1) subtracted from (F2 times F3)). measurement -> 3.0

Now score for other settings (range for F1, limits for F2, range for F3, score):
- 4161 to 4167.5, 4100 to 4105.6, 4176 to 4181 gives 2.5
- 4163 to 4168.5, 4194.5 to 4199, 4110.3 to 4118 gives 4.3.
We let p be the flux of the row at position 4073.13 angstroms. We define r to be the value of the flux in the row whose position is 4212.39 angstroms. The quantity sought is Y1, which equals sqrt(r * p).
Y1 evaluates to 59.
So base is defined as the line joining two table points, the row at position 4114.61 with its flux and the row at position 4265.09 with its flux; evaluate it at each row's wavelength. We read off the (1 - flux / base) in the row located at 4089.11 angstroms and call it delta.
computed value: -0.18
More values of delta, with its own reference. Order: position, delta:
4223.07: 0.05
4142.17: 0.12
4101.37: 0.45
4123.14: 0.00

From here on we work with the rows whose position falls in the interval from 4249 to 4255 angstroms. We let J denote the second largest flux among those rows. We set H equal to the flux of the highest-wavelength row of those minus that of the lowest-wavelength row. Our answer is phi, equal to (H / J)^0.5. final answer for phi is 0.13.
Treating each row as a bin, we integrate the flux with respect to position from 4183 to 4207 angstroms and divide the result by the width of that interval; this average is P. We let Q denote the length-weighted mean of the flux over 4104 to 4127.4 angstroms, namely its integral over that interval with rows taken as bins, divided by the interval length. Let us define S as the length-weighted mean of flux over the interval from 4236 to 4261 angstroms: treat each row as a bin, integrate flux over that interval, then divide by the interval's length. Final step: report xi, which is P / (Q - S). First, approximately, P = 55.8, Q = 57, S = 55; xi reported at 26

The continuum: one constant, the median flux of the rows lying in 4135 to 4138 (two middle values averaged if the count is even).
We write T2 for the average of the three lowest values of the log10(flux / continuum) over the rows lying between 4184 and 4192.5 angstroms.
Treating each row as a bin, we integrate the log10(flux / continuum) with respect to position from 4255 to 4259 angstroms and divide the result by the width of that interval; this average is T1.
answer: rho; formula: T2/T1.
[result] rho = 2.9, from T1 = -0.01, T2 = -0.043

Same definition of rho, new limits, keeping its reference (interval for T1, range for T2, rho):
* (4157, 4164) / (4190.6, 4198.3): -1.2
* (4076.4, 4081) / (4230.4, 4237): 1.5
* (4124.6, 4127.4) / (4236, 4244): -4.4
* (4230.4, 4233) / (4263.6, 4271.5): 4.7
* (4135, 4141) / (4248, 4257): -5.5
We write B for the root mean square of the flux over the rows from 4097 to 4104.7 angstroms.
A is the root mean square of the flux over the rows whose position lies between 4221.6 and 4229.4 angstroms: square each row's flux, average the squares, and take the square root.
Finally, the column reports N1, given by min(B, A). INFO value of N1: 45.5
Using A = 46.3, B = 46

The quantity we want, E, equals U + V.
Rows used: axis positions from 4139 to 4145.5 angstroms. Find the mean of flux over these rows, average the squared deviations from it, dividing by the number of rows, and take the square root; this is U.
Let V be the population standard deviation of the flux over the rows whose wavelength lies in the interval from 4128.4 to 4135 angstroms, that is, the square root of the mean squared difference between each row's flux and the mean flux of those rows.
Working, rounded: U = 6.9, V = 2.8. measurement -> 9.7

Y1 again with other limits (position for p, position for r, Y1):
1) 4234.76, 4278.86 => 57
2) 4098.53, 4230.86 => 54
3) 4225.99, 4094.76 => 44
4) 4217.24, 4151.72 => 58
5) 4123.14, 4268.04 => 57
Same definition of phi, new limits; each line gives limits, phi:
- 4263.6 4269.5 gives 0.20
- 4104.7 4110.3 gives 0.19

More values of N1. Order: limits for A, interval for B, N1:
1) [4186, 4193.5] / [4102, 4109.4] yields 52.6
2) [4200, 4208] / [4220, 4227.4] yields 47.6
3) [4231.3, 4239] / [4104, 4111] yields 54.7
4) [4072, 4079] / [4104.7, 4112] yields 53.1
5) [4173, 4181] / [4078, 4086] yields 55.6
